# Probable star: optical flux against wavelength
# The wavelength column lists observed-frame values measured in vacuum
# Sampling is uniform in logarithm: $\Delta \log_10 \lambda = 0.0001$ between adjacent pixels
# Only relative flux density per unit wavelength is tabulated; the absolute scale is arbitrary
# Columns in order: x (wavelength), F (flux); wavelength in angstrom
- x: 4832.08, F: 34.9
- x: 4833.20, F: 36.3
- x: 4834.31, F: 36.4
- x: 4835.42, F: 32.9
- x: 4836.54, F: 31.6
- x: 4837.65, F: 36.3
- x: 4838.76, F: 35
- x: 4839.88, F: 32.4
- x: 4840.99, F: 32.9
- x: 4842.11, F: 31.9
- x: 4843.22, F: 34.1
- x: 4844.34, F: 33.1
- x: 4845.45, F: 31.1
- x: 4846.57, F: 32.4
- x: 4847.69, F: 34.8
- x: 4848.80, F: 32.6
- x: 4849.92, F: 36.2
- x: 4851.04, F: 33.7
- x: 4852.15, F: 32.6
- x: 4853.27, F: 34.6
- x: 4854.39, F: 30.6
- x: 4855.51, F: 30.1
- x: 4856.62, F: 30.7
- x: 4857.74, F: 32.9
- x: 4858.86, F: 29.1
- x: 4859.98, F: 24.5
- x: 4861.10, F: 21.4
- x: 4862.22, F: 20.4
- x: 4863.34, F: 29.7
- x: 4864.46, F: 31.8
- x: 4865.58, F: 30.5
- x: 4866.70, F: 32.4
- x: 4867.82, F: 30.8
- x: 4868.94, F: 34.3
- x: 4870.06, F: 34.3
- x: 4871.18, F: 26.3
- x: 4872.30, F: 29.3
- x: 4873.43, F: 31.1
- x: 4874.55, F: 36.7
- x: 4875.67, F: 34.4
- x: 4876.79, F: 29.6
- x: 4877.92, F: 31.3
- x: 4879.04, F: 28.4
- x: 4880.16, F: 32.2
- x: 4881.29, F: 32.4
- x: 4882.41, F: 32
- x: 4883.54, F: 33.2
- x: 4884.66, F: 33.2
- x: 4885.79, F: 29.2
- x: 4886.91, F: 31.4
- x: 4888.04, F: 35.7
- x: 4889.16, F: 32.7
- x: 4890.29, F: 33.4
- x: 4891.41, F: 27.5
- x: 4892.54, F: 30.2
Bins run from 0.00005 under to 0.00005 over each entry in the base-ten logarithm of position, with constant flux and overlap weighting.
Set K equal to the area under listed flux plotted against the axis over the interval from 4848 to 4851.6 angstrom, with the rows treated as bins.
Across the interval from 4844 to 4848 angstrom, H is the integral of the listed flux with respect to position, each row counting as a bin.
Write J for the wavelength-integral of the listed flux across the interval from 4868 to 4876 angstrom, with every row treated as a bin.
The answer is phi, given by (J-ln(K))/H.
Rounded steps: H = 131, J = 258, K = 123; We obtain 1.9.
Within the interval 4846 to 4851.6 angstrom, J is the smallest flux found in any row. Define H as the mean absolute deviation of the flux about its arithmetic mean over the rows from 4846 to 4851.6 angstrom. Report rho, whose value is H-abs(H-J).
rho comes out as -30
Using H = 1.25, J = 32.4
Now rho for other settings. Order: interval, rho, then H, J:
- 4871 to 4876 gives -20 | 3.19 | 26.3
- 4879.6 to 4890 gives -27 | 1.12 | 29.2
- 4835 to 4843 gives -29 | 1.35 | 31.6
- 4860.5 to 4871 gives -13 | 3.83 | 20.4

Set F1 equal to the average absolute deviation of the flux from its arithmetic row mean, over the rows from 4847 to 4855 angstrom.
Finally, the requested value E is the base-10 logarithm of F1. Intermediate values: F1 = 1.42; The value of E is 0.15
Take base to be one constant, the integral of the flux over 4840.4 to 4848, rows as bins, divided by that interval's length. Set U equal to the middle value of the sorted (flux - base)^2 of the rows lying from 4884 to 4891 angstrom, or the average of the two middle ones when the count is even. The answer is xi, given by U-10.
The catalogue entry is -9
